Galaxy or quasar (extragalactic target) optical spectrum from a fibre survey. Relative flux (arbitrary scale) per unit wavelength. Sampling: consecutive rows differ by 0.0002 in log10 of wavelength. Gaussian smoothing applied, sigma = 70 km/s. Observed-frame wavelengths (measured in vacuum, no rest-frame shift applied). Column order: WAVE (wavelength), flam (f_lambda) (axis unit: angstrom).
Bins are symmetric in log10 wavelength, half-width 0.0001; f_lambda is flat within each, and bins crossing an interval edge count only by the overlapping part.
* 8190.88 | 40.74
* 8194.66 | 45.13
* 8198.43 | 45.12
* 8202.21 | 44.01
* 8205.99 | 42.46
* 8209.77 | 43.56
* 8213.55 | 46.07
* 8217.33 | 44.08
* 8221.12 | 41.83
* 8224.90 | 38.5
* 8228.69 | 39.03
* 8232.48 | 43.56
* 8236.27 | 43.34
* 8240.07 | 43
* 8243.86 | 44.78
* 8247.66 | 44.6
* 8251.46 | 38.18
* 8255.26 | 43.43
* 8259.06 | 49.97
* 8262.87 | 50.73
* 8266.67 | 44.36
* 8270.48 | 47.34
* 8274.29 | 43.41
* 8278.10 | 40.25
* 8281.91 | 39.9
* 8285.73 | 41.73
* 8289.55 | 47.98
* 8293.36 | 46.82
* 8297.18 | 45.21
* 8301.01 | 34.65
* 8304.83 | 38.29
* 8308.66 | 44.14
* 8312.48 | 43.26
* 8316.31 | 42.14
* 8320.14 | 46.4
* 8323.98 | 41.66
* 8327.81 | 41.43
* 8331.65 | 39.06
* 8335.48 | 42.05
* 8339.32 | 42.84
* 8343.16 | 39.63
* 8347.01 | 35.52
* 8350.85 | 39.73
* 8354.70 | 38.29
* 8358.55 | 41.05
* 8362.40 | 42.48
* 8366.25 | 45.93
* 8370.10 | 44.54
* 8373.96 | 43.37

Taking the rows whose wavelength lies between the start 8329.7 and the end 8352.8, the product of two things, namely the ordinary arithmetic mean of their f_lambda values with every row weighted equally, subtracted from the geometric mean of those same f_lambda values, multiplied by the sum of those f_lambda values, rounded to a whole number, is -17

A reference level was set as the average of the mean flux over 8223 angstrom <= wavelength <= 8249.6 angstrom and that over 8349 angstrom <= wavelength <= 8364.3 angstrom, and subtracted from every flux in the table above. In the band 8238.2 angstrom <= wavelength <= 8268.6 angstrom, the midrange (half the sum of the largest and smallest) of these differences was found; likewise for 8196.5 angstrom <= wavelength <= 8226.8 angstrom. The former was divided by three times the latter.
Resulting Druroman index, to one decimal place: 1.1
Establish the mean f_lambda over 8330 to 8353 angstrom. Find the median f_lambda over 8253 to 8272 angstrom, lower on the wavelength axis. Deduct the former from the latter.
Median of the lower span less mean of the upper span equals 7.5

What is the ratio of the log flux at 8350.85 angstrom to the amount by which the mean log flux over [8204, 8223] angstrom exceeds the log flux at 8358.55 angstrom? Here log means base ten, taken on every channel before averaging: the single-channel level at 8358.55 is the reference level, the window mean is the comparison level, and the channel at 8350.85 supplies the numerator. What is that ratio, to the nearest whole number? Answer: 62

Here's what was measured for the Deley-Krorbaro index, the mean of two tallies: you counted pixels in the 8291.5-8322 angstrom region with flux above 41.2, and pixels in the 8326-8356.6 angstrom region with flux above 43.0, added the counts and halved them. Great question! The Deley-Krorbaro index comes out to 3.0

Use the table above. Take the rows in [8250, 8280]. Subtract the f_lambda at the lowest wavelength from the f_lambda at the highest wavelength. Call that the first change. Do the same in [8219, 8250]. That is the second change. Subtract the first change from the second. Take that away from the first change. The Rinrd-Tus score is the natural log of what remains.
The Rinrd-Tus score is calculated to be 0.3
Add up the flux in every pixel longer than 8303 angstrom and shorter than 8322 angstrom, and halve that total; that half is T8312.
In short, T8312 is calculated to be 107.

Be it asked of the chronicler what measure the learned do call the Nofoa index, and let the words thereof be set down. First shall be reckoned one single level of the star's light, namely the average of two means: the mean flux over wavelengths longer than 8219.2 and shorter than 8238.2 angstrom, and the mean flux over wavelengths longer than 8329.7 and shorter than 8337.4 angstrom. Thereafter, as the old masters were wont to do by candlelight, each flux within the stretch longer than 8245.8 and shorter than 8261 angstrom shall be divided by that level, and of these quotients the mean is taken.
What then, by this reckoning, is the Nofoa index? 1.077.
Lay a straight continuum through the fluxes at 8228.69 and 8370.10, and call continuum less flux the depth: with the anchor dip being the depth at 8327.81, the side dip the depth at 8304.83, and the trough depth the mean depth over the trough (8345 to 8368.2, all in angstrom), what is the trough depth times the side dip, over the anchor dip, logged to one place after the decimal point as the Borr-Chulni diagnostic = 8.9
